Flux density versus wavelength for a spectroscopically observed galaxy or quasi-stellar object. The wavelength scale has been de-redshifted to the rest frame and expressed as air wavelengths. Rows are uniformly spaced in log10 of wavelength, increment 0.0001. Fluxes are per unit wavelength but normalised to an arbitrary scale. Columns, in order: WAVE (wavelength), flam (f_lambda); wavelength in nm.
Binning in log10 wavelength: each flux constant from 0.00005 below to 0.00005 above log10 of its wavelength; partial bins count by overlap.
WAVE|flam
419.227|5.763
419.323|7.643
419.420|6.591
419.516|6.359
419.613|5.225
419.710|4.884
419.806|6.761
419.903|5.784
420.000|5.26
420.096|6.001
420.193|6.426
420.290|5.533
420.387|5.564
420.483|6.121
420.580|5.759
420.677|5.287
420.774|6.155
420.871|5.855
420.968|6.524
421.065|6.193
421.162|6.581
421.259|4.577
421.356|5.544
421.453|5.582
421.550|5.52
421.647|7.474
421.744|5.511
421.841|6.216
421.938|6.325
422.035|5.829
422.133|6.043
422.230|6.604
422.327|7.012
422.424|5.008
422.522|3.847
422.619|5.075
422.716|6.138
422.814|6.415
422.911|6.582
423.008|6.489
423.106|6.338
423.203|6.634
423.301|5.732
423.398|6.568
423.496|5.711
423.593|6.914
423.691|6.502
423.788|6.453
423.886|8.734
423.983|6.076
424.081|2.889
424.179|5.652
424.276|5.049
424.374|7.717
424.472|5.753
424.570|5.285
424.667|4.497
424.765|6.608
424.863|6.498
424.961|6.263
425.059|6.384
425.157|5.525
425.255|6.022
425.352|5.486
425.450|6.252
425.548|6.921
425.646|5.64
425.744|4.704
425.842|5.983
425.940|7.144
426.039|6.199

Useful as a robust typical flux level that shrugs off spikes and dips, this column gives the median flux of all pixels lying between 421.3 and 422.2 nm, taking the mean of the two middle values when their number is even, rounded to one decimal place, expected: 5.8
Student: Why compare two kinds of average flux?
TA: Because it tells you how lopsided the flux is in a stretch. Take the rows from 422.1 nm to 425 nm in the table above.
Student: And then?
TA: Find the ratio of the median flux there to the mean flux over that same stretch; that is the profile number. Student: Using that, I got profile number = 1.04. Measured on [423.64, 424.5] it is 1.00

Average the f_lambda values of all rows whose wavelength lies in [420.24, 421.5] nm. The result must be 5.79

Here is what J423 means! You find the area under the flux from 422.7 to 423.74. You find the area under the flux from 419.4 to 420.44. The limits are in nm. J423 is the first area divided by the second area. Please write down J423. 1.1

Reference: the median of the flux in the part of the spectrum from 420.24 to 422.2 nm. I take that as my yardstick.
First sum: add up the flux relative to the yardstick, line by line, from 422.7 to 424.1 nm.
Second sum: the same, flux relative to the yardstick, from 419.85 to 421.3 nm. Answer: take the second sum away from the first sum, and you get 1.1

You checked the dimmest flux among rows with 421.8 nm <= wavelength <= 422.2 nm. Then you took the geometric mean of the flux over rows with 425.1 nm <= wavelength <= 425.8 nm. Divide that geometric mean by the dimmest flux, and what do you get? 0.99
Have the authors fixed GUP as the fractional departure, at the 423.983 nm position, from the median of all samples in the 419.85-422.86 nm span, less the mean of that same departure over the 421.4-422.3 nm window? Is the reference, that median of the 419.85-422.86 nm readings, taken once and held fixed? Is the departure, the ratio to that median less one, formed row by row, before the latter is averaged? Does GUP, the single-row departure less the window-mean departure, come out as -0.01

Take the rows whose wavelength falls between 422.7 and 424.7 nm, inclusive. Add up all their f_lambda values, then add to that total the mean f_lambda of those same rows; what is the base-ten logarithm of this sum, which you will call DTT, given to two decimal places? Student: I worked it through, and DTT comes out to 2.13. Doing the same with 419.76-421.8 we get 2.11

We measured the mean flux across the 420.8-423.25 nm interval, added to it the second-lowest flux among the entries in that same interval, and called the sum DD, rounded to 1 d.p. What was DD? 10.6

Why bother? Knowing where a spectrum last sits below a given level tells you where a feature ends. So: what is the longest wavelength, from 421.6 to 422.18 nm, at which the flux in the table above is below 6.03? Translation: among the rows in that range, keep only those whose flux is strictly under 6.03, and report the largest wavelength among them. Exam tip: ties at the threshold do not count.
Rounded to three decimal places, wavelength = 422.035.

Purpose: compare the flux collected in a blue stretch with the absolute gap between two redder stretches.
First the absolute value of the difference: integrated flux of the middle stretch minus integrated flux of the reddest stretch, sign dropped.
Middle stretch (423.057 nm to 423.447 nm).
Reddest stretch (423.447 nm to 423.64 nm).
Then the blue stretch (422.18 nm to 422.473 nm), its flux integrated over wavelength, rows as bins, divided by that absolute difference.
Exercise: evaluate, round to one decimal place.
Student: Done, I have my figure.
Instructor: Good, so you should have 1.5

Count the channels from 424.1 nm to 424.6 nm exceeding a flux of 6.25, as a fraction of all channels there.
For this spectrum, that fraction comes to 0.20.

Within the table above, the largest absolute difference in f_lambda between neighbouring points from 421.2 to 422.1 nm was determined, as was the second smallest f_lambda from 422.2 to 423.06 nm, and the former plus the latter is 7.0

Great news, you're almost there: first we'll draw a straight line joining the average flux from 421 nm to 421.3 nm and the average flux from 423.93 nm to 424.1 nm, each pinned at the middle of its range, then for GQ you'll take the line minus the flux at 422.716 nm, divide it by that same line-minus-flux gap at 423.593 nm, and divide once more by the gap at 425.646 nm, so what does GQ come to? -0.3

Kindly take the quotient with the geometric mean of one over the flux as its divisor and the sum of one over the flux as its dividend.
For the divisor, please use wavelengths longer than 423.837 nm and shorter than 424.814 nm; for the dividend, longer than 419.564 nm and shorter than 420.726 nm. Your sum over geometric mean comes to 11.9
